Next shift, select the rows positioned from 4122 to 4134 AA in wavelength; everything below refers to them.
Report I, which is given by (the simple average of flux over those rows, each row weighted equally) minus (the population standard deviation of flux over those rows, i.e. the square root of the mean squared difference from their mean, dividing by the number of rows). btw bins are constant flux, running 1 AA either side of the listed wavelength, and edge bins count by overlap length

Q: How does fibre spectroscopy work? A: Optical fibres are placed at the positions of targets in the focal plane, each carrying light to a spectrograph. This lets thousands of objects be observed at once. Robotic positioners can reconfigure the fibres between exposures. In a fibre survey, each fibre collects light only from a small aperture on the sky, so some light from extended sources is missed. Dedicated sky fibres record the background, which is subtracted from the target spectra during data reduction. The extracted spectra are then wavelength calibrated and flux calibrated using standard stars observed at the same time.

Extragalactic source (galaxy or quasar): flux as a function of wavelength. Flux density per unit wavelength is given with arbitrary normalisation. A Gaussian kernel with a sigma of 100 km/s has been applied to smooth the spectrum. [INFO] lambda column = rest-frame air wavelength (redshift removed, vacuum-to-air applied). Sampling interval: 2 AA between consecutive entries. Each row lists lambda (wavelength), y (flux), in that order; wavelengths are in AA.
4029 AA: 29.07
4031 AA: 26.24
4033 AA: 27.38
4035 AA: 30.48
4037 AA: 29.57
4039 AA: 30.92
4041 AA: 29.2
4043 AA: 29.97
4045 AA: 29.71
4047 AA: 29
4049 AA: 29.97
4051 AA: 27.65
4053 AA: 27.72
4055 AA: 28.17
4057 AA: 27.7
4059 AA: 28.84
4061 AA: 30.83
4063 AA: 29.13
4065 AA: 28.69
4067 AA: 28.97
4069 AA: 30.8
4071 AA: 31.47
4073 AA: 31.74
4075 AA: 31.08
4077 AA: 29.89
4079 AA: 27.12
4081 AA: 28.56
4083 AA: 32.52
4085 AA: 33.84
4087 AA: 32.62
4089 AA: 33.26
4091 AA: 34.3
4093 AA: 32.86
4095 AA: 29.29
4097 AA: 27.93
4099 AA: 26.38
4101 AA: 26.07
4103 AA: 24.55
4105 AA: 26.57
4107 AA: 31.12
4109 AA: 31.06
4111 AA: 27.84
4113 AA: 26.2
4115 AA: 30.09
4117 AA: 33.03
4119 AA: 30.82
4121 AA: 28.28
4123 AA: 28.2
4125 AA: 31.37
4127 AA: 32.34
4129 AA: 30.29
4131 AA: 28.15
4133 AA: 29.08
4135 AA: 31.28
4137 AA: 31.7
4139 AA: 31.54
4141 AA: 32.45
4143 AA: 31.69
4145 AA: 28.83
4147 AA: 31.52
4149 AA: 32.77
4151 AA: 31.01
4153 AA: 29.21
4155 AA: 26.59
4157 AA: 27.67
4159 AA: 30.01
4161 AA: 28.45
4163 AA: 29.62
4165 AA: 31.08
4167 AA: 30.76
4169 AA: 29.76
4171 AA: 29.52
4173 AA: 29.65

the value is 28.3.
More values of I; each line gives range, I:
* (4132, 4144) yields 30.2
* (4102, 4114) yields 25.4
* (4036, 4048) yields 29.1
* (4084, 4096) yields 31.1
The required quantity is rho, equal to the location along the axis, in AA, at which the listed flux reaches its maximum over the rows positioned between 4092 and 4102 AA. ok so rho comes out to 4093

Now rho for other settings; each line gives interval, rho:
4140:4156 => 4149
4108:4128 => 4117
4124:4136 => 4127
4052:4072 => 4071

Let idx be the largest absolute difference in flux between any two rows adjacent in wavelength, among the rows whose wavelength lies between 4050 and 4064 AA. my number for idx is 2.0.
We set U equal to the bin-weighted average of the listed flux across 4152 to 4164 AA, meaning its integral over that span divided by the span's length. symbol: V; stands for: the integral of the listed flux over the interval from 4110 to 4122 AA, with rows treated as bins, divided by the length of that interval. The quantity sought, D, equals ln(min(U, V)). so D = 3.353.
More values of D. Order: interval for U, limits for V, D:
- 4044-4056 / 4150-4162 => 3.357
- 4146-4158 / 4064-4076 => 3.394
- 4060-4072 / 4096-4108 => 3.300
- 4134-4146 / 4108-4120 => 3.396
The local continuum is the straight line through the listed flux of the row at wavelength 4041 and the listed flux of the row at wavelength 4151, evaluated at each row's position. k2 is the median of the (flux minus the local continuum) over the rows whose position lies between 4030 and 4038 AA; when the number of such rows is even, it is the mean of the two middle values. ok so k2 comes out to -0.6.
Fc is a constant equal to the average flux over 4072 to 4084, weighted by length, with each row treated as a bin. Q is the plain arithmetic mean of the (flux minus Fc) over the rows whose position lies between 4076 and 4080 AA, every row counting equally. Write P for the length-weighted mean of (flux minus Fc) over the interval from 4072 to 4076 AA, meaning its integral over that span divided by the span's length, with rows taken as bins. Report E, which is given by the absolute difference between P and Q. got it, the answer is 3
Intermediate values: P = 1.3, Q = -1.6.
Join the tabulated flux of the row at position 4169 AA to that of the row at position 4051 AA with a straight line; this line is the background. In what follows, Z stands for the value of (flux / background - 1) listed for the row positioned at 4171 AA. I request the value -0.01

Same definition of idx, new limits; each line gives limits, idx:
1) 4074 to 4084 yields 4.0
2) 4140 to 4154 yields 2.9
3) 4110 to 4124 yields 3.9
